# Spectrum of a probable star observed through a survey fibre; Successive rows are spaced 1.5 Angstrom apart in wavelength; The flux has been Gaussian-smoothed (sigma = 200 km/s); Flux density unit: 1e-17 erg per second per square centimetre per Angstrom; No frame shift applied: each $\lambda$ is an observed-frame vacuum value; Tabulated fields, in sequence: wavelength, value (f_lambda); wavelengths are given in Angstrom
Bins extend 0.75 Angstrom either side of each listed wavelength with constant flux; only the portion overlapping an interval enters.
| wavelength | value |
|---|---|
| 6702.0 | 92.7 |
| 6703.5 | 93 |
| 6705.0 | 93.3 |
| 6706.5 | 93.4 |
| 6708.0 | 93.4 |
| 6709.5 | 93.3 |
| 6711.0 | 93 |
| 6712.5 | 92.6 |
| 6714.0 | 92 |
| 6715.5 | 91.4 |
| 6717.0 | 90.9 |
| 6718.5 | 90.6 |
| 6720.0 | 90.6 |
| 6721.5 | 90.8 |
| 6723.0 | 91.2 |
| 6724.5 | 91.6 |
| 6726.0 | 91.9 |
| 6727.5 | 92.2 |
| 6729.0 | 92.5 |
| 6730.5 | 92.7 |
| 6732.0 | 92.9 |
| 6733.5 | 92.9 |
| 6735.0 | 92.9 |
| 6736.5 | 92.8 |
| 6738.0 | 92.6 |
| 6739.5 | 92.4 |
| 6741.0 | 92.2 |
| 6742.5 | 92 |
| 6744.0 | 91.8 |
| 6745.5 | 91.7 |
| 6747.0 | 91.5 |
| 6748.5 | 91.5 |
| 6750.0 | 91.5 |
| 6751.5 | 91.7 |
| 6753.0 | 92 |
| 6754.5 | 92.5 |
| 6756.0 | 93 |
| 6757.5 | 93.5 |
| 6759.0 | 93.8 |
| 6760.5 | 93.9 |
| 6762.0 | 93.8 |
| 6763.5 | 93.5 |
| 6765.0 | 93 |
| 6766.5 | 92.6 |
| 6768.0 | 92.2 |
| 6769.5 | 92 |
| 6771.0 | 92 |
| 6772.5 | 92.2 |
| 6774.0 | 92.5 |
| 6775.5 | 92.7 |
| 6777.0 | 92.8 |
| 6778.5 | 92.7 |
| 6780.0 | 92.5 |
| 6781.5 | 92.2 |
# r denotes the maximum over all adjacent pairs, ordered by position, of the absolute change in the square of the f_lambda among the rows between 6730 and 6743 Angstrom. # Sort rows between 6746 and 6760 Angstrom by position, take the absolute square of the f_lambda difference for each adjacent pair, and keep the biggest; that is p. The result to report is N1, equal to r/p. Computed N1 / 0.40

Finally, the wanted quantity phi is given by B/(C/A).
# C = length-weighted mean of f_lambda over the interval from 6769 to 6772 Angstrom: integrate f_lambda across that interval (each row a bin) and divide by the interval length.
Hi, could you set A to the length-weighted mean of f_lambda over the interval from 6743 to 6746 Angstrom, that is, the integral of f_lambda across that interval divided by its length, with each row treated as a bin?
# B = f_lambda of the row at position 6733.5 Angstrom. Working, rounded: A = 91.8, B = 92.9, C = 92.02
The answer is 92.7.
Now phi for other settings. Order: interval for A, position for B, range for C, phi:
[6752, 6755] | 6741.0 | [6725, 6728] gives 92.4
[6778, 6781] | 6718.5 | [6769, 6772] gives 91.1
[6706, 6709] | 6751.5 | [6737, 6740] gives 92.6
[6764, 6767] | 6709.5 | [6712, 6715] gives 94.0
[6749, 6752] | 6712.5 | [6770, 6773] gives 92.1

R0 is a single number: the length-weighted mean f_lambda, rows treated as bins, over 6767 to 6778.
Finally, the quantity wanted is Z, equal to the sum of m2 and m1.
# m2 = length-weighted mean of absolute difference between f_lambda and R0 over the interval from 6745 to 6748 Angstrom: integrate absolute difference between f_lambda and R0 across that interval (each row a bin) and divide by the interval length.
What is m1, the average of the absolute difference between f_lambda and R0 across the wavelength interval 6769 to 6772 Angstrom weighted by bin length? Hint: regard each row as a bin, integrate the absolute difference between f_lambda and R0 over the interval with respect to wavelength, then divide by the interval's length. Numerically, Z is 1.1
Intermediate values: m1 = 0.3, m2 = 0.77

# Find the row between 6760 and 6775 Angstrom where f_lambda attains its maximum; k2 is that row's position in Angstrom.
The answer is 6760.5 Angstrom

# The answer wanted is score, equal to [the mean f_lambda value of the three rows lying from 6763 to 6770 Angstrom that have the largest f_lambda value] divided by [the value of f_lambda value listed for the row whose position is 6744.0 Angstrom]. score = 1.01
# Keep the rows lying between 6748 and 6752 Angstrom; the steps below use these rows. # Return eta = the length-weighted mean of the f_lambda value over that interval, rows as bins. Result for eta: 91.6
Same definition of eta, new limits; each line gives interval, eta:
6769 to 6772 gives 92.0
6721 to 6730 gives 91.8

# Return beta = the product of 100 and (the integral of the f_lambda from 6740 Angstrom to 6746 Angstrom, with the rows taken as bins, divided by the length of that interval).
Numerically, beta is 9195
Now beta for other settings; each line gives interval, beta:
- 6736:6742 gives 9247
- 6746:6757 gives 9199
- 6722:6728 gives 9167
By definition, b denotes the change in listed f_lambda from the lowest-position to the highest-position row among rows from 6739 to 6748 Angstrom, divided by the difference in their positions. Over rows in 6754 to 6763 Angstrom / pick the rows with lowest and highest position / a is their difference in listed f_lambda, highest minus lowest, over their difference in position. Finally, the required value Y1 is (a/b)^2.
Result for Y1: 2.1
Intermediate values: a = 0.17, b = -0.1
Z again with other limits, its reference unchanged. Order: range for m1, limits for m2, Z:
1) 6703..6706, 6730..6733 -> 1.3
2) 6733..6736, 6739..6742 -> 0.7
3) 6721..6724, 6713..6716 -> 1.9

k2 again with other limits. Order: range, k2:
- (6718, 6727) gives 6726.0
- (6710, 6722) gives 6711.0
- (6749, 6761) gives 6760.5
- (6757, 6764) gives 6760.5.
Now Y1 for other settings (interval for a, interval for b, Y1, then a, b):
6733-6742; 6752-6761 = 0.1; -0.09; 0.3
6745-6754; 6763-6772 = 0.0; 0.04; -0.2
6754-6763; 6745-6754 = 18.8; 0.17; 0.0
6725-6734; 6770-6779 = 2.0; 0.13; 0.1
